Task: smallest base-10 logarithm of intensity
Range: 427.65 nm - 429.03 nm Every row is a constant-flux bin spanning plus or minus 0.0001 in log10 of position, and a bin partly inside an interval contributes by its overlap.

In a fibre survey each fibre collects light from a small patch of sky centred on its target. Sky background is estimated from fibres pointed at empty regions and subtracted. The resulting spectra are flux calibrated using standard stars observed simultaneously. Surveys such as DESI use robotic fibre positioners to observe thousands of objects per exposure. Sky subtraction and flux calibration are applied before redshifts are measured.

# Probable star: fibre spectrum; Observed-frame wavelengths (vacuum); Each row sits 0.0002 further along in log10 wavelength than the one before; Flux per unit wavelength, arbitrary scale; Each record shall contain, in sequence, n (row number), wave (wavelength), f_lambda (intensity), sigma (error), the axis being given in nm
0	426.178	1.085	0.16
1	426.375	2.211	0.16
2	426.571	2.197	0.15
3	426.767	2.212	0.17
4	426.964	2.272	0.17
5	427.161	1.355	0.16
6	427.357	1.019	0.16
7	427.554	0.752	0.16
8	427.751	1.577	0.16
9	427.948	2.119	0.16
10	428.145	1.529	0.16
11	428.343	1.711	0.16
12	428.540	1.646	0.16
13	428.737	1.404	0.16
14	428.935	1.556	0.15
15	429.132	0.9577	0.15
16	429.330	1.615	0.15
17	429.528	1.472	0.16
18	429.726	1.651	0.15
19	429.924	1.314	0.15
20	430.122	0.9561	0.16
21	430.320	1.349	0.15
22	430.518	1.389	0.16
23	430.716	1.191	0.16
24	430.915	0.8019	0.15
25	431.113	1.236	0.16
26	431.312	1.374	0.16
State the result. 0.15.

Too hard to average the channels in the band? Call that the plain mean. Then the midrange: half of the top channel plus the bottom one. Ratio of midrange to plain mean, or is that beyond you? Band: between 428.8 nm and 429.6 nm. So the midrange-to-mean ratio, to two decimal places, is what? 0.92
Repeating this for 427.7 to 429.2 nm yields 0.98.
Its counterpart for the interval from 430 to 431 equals 0.96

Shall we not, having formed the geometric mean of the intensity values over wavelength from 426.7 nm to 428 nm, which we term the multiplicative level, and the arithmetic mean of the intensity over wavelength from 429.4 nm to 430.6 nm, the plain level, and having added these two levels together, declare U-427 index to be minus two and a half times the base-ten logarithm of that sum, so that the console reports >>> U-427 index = -1.14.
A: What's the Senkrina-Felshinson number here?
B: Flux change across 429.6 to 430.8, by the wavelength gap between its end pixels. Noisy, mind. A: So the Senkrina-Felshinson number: -0.5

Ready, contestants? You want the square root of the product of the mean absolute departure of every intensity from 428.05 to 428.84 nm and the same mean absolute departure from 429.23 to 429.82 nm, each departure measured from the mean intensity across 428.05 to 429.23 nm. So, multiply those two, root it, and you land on 0.12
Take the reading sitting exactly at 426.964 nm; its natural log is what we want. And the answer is 0.8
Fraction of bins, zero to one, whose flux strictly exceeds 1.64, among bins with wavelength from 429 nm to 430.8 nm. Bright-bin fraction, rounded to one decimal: 0.1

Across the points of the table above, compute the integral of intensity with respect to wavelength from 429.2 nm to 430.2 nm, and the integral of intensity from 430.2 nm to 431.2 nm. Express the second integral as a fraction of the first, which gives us 0.85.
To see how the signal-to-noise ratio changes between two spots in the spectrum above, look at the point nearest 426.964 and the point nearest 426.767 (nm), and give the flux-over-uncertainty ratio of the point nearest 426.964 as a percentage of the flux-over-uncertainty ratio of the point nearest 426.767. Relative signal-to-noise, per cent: 103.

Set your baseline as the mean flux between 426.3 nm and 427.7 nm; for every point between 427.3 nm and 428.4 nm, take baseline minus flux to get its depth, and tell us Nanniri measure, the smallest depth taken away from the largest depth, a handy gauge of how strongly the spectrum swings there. 1.4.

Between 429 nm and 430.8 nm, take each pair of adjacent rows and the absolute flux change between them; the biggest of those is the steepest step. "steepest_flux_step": 0.66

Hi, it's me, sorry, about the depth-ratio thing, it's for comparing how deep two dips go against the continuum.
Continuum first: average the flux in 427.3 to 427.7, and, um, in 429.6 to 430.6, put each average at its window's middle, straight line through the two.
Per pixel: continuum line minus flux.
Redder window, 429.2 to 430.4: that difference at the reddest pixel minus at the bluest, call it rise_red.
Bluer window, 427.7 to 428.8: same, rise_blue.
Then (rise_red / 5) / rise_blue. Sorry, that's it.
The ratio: 0.26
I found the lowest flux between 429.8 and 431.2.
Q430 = 0.8019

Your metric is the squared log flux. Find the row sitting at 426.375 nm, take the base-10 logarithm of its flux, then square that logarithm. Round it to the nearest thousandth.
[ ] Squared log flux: 0.119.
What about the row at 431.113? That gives 0.008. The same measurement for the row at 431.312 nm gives 0.019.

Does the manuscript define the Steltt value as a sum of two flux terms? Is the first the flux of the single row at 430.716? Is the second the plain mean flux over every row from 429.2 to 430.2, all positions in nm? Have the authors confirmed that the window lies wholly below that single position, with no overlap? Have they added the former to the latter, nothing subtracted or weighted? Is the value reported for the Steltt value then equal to 2.59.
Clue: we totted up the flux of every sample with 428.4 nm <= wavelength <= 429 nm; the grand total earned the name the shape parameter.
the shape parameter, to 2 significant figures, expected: 4.6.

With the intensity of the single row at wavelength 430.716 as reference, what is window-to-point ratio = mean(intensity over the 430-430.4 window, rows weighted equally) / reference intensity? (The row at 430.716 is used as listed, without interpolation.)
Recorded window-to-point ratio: 1.0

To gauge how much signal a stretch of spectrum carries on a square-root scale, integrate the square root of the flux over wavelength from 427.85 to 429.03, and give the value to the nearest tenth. 1.5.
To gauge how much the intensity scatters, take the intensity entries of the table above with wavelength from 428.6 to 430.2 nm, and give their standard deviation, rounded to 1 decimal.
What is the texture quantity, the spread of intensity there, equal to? 0.3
